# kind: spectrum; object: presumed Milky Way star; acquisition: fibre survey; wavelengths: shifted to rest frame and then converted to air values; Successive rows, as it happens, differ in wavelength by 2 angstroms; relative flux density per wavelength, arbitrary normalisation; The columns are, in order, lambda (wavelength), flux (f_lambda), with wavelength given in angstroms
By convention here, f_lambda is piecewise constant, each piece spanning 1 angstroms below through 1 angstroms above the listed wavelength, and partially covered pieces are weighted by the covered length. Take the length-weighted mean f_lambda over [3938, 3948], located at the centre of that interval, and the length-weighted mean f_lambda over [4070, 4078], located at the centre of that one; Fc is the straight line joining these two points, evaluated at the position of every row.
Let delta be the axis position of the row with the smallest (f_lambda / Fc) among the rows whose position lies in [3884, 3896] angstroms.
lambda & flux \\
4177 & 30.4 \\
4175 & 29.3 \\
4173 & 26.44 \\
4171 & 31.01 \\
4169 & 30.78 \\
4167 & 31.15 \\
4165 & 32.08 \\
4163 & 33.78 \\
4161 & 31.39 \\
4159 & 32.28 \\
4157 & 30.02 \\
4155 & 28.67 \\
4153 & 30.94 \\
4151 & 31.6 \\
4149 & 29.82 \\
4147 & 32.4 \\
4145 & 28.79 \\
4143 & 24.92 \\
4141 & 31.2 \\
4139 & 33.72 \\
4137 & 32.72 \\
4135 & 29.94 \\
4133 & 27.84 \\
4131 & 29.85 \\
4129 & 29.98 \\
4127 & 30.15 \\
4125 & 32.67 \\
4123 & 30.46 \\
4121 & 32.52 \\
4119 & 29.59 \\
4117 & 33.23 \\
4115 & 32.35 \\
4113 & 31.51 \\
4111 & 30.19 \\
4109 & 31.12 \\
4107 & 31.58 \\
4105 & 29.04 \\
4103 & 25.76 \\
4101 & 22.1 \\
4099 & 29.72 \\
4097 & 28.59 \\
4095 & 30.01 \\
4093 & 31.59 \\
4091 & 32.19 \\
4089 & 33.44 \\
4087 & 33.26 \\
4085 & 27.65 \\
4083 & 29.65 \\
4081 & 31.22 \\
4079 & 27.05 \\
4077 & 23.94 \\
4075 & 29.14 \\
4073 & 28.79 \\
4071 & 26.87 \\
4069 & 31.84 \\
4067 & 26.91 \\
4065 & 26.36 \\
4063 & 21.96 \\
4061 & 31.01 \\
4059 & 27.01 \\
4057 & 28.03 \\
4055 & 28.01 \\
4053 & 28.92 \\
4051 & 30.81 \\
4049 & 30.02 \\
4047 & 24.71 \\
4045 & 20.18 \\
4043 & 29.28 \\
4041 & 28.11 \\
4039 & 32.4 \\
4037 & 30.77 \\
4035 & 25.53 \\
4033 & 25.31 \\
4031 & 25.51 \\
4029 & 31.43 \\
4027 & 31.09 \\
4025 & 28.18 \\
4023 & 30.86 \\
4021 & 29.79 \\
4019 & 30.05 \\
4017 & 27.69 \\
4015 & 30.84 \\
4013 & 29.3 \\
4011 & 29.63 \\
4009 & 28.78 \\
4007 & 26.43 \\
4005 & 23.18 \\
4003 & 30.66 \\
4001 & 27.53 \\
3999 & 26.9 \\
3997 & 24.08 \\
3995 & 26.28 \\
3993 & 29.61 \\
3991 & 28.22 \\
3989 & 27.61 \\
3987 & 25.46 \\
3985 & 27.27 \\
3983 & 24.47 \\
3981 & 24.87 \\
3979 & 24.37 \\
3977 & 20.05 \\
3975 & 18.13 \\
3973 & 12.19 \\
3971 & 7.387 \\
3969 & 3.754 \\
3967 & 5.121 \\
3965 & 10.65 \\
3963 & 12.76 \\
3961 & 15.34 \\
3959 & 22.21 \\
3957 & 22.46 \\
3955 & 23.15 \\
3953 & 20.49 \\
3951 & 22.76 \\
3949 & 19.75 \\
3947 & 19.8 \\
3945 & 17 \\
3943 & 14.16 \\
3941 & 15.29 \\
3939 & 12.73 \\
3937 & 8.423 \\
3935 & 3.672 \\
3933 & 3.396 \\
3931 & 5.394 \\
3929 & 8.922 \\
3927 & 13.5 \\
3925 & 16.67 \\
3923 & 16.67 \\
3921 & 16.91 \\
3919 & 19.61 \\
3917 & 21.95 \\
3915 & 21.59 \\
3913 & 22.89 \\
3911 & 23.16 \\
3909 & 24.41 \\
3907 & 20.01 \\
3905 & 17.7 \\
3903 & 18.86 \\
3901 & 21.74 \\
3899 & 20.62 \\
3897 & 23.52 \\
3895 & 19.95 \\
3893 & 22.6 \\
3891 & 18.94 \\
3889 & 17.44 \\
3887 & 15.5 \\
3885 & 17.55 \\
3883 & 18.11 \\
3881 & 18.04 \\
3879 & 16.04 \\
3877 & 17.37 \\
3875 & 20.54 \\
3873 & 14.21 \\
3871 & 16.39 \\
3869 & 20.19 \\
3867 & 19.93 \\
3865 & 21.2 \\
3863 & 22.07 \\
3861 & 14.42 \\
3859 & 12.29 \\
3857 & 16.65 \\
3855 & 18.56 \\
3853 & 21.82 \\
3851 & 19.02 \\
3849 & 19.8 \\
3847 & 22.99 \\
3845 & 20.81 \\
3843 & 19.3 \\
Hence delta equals 3887 angstroms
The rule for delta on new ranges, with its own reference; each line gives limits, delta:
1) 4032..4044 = 4033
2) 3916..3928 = 3927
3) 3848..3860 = 3859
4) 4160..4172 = 4169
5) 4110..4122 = 4119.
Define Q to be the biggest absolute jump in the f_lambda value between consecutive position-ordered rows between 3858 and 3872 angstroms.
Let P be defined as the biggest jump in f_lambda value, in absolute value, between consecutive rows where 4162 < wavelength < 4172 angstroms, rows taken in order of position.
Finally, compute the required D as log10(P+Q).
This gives 0.97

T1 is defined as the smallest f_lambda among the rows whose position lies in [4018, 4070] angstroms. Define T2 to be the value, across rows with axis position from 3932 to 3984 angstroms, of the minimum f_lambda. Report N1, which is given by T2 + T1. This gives 24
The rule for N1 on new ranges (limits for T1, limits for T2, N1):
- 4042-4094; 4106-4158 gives 45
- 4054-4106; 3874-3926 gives 37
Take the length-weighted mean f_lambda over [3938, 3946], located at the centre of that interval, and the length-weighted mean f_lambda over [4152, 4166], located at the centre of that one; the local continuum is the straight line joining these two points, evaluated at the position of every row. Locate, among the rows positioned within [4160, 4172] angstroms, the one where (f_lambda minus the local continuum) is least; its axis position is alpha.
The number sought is 4169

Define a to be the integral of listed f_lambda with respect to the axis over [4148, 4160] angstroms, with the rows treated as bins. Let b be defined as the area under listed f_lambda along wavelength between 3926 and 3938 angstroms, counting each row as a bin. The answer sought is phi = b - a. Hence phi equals -280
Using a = 367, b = 87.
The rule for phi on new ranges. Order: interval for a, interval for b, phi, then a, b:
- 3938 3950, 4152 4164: 177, 197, 374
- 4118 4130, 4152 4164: 3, 371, 374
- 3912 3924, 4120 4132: 132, 239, 371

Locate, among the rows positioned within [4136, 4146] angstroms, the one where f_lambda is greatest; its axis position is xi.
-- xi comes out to 4139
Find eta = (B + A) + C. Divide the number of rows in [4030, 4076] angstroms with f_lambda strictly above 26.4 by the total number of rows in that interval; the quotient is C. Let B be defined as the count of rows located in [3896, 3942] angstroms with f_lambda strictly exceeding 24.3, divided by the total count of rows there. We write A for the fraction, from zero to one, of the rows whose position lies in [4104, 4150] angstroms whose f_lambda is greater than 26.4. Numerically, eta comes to 1.70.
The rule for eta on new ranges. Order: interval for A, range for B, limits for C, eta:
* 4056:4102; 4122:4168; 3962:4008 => 2.17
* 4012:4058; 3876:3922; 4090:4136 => 1.74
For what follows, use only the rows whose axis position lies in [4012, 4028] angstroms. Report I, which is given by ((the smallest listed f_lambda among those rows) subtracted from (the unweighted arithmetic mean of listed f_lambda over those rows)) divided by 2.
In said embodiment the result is 1.0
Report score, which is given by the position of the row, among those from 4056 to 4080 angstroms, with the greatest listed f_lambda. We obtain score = 4069 angstroms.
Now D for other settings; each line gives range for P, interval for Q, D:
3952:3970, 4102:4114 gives 1.01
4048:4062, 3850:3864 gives 1.07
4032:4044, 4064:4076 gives 1.01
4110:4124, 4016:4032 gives 0.98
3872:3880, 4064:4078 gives 1.06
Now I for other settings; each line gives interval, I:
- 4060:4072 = 2.8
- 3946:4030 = 9.8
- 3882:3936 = 7.0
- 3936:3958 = 4.7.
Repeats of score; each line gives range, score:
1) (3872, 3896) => 3893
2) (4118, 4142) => 4139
